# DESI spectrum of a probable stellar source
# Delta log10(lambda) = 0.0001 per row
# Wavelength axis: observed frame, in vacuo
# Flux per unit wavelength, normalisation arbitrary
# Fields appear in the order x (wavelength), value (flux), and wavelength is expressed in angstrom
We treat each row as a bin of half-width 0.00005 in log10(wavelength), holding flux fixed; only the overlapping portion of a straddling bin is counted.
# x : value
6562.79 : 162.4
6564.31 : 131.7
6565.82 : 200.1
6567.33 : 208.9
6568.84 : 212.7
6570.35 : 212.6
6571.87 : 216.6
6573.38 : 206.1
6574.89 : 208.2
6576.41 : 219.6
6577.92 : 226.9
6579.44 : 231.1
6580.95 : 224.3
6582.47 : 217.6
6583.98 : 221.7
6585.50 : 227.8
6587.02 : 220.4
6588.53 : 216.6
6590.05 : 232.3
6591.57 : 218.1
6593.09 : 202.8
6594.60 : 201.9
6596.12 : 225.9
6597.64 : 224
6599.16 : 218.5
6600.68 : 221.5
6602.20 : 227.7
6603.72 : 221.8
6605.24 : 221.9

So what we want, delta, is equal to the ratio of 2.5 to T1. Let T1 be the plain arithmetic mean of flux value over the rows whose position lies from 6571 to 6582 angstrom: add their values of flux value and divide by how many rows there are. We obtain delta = 0.0114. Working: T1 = 219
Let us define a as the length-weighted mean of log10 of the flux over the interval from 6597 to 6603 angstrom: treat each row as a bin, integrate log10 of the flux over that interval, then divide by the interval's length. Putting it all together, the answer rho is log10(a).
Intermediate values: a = 2.35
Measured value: 0.371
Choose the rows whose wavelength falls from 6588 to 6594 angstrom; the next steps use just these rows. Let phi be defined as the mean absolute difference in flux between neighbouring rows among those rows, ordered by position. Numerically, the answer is 15.1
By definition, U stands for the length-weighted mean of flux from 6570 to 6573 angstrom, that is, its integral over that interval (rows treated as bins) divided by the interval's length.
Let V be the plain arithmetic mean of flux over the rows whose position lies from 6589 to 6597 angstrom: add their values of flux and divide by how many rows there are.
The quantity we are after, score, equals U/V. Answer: 0.99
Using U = 214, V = 216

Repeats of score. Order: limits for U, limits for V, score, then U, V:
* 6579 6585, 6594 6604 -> 1.02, 224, 220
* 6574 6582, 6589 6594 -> 1.02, 222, 218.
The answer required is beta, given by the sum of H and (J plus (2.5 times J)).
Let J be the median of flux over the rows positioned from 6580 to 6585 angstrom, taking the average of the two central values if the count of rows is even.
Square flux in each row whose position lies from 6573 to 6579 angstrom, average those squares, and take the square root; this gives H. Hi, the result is 991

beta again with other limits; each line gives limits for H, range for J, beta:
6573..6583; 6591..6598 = 983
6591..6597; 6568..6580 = 964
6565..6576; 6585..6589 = 981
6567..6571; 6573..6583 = 980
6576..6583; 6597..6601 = 999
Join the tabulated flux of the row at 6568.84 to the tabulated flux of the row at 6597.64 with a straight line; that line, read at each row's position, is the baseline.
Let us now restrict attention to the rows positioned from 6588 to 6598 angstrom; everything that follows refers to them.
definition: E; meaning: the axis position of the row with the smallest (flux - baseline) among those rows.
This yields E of 6594.60 angstrom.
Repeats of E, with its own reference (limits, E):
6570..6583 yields 6573.38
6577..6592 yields 6588.53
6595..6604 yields 6599.16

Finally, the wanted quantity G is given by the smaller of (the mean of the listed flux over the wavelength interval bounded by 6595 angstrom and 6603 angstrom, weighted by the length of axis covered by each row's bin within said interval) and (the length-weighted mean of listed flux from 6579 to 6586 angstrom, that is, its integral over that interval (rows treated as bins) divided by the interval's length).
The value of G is 222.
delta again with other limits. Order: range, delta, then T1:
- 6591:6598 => 0.0117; 215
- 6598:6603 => 0.0112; 223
